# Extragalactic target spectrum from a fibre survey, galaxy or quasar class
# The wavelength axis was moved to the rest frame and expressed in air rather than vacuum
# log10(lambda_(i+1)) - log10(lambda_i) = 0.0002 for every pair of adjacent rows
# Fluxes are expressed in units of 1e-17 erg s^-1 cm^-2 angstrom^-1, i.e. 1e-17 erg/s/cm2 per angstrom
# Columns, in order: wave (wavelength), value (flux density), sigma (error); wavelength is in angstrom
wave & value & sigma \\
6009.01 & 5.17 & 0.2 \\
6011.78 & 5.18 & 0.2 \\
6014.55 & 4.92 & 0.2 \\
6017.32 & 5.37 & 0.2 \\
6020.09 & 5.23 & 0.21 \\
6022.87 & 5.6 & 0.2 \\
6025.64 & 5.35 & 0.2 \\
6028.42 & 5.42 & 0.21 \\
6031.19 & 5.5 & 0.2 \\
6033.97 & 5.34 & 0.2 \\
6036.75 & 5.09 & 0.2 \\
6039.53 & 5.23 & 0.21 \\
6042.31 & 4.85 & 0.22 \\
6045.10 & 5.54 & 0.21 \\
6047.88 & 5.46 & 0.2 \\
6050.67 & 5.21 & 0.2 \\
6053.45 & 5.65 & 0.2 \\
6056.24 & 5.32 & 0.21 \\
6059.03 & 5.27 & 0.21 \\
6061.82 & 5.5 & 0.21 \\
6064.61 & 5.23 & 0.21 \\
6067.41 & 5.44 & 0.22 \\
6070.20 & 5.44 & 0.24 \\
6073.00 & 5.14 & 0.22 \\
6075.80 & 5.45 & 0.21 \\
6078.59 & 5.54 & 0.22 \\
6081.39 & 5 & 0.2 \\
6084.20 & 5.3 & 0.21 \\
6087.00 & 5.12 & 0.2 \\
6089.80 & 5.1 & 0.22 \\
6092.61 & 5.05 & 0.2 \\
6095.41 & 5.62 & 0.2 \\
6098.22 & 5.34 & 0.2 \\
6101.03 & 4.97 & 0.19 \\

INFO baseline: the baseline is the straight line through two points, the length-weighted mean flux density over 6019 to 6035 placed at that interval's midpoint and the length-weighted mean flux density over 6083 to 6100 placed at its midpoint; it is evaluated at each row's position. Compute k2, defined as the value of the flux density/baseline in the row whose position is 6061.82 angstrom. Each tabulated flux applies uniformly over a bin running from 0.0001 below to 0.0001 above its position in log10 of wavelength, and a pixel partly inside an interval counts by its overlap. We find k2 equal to 1.03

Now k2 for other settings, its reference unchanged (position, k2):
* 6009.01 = 0.95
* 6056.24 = 1.00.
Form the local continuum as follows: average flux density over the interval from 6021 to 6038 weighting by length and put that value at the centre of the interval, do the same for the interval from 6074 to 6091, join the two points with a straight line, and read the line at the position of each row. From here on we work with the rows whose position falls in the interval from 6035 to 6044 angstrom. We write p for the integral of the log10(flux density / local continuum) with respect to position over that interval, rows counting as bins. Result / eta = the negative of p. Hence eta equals 0.21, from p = -0.21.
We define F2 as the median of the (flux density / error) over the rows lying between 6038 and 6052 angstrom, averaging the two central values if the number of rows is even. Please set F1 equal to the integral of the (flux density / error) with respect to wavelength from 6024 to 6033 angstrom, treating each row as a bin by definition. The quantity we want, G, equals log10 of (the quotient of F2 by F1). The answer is -0.97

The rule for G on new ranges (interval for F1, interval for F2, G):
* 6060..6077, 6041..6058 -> -1.20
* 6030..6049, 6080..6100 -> -1.29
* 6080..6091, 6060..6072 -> -1.04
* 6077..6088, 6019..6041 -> -1.02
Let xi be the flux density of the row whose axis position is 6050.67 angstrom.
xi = 5.21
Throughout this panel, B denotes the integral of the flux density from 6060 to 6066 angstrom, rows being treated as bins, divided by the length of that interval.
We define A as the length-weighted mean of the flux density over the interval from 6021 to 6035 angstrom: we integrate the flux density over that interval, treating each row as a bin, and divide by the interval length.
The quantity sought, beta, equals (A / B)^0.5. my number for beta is 1.01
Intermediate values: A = 5.44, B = 5.36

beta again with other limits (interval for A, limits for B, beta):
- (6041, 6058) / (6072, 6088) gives 1.01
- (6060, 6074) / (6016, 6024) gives 1.00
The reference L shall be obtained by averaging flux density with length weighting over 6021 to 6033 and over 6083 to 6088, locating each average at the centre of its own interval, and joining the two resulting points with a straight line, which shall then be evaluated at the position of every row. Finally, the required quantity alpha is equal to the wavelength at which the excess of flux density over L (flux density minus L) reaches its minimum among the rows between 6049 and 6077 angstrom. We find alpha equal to 6050.67 angstrom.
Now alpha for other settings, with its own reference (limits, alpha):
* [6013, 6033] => 6014.55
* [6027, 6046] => 6042.31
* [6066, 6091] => 6081.39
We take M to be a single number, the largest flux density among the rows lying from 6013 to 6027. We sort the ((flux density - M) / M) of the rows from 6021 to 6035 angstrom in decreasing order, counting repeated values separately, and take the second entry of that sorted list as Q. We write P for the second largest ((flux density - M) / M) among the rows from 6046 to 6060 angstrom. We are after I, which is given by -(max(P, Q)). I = 0.018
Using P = -0.0250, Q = -0.018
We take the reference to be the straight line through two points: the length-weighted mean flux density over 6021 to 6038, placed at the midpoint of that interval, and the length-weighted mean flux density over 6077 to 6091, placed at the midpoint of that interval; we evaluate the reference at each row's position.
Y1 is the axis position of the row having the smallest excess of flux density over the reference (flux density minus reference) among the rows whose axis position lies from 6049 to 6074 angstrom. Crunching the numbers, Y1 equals 6073.00 angstrom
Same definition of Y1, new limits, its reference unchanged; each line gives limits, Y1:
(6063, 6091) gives 6081.39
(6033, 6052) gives 6042.31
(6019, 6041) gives 6036.75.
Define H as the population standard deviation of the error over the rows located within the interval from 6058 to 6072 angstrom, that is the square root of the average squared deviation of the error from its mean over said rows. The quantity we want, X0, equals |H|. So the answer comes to 0.0117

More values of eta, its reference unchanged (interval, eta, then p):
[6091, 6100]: -0.07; 0.07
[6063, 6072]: -0.05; 0.05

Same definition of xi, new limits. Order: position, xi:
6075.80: 5.45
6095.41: 5.62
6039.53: 5.23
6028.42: 5.42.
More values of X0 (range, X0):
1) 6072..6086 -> 0.0075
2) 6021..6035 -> 0.0040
